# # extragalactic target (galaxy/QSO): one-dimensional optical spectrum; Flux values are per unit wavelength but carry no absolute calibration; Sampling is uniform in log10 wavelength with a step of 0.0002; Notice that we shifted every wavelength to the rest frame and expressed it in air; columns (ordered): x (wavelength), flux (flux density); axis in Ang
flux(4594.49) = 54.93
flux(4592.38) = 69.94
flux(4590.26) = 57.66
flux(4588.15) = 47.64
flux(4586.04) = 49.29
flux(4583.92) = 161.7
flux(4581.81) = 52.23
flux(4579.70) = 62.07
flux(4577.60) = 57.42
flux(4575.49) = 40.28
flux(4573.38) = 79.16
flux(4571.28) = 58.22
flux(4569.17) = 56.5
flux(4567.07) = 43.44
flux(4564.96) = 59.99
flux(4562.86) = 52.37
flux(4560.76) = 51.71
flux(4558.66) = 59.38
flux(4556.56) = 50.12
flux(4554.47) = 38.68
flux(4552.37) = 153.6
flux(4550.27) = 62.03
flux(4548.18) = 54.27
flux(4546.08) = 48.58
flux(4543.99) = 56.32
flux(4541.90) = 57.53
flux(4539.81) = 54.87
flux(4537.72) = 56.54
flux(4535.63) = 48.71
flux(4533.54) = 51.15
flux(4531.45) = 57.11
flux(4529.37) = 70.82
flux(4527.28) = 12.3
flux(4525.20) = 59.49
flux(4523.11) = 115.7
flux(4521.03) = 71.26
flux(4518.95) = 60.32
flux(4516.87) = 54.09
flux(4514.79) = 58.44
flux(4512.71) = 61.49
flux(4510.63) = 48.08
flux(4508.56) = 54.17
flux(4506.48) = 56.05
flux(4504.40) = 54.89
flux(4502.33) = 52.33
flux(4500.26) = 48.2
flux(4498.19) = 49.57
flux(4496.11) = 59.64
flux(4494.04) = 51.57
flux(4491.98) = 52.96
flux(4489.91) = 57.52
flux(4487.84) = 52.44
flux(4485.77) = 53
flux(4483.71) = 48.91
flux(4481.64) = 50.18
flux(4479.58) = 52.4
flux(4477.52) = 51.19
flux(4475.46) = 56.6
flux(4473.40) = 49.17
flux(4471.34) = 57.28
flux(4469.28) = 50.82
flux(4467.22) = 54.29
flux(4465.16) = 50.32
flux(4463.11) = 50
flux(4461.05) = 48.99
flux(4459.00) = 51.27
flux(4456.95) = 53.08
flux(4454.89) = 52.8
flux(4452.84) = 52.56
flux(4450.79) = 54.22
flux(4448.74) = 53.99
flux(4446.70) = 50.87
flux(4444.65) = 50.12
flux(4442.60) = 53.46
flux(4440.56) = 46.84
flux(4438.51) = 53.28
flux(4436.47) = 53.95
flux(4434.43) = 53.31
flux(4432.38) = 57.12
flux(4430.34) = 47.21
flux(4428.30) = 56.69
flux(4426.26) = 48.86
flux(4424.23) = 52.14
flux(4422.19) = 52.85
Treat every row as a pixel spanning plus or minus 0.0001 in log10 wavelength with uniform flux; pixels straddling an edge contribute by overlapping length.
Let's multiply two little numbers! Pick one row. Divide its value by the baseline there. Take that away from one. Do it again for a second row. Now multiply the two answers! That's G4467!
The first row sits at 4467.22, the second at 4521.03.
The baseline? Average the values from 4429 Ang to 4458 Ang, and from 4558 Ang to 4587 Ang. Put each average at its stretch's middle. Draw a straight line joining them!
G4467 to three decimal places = 0.000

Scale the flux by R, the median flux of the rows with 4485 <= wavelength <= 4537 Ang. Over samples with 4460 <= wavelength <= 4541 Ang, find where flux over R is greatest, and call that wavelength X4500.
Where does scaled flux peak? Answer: 4523.11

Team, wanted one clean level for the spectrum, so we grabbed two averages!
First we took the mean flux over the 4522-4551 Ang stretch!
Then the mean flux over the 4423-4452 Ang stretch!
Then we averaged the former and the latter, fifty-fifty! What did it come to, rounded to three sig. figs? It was 54.9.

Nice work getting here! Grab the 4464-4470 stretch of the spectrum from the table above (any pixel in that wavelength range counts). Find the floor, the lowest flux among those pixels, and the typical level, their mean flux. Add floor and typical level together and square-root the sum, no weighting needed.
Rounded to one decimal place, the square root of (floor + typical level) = 10.1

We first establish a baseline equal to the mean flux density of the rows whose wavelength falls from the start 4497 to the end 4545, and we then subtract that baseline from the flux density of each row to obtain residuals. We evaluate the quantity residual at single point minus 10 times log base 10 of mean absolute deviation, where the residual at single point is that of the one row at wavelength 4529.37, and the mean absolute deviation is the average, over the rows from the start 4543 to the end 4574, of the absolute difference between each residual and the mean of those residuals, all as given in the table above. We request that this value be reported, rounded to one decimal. 2.2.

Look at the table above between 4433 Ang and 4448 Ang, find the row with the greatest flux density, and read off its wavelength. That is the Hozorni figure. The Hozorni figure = 4436.47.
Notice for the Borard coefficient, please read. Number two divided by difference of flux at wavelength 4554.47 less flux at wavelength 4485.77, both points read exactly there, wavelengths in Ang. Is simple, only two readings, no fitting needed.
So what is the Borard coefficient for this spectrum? -0.14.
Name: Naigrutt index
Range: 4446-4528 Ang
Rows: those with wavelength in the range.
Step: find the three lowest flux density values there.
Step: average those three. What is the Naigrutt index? 36.2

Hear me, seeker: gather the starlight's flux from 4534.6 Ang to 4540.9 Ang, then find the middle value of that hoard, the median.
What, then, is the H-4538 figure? 54.9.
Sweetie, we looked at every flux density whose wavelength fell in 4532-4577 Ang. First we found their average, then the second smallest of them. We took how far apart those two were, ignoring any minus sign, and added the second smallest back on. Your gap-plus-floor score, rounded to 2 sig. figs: 59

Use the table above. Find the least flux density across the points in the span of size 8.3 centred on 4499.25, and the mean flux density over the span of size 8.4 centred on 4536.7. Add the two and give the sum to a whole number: 101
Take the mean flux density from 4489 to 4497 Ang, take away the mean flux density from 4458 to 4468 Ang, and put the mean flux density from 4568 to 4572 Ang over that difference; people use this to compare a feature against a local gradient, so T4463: 13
